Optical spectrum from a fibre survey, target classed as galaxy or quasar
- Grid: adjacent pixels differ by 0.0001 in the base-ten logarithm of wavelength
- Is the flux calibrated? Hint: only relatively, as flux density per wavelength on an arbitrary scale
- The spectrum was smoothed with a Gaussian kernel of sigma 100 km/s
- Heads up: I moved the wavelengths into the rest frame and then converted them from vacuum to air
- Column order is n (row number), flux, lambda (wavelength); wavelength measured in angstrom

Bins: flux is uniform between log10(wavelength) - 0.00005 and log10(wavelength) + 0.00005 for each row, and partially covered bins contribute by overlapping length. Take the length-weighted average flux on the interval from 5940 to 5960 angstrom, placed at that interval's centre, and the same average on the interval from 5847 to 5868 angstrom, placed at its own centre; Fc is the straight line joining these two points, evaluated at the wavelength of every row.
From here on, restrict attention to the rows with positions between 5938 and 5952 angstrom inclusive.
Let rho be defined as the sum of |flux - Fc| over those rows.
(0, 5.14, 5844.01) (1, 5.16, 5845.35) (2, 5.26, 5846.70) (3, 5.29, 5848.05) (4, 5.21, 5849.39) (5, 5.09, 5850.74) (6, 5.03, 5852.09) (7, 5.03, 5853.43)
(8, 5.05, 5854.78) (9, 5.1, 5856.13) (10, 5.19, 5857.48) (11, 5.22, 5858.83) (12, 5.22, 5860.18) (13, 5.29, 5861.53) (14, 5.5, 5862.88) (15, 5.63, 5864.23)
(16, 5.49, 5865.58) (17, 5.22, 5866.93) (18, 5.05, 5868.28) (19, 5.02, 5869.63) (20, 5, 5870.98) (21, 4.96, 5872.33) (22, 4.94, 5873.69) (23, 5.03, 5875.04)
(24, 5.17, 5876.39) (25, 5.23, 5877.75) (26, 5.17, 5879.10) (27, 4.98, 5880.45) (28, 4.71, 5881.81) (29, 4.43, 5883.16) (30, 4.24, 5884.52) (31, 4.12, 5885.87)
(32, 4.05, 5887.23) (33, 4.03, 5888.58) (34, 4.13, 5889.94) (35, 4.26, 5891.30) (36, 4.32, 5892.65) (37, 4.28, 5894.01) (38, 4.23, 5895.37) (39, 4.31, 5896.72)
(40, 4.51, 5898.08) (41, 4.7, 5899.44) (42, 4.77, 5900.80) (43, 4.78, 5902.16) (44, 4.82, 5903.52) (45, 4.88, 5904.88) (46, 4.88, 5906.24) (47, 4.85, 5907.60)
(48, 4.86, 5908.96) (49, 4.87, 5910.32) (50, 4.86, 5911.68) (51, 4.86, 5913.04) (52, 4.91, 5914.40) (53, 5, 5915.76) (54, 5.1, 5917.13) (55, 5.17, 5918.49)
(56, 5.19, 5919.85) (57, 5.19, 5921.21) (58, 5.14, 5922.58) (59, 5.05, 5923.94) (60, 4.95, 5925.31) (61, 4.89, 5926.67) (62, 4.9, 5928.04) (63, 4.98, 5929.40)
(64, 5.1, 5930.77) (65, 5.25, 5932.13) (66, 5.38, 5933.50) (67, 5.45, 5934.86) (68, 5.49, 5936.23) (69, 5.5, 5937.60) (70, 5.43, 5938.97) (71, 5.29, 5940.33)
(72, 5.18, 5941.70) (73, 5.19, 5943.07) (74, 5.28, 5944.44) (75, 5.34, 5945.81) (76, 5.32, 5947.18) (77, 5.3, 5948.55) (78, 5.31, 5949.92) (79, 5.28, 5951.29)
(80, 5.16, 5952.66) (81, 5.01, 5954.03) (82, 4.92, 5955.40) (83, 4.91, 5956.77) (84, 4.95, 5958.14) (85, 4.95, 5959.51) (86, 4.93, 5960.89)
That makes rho 1.3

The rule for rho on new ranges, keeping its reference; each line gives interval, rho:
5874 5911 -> 16.0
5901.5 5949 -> 7.1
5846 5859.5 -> 1.0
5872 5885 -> 3.3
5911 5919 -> 1.2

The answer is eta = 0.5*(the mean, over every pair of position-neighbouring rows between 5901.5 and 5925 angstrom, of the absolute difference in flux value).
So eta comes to 0.020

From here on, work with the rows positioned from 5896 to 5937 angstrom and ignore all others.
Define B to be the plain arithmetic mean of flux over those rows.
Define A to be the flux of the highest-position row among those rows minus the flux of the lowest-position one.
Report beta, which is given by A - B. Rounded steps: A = 1.2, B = 5.0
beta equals -3.8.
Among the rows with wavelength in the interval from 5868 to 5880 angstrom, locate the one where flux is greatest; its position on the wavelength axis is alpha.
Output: 5877.75 angstrom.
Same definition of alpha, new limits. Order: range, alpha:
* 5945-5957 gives 5945.81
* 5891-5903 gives 5902.16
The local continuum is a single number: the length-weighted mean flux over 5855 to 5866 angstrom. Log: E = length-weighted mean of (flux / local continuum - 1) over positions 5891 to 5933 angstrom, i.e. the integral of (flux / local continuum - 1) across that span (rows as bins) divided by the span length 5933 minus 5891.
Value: -0.09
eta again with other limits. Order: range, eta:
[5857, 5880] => 0.046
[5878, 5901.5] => 0.064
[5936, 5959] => 0.031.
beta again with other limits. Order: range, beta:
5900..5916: -4.6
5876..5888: -5.8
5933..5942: -5.6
